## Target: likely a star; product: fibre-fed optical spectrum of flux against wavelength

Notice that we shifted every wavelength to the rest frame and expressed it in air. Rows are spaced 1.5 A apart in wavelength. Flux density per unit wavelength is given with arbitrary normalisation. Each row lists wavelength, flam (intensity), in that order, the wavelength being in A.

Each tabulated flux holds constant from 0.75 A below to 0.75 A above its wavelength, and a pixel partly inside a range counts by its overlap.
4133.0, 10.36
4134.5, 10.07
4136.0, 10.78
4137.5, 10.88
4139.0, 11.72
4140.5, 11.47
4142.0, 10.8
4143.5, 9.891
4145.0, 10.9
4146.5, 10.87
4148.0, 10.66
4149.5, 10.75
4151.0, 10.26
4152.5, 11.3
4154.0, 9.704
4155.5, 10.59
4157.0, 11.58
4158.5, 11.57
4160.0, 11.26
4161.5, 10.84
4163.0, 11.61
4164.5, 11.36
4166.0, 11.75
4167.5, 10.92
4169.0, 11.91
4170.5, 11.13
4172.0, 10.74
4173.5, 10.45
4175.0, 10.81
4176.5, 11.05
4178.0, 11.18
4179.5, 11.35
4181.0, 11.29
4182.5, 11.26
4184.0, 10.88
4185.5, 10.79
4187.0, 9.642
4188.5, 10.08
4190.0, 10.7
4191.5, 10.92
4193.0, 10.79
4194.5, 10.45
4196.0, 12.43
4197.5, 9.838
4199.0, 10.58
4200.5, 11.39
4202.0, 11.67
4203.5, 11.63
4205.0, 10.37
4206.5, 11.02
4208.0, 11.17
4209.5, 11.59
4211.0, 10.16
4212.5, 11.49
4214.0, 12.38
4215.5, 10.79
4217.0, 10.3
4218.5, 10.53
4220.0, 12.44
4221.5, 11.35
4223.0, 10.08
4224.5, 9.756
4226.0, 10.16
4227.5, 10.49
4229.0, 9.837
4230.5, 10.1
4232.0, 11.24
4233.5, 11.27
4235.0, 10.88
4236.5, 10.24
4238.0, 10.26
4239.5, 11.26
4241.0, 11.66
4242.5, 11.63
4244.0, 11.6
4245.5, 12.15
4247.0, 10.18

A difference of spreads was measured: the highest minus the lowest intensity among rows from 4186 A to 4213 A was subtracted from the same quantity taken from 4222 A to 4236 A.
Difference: -1.3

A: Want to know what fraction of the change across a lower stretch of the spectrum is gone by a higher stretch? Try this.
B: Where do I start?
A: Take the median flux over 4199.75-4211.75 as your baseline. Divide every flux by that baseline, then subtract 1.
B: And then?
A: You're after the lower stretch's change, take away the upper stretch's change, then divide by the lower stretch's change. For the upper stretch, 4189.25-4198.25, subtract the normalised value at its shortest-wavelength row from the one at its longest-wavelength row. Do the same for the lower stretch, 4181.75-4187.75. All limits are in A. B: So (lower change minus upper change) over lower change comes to 0.5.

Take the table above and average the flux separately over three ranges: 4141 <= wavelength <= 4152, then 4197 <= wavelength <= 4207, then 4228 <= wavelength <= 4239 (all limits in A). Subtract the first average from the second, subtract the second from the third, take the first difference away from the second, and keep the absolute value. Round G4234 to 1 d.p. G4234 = 0.7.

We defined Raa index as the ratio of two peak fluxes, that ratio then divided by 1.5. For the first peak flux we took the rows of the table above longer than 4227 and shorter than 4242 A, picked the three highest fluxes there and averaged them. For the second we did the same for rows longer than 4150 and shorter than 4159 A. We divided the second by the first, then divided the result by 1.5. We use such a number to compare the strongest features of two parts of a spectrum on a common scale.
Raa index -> 0.672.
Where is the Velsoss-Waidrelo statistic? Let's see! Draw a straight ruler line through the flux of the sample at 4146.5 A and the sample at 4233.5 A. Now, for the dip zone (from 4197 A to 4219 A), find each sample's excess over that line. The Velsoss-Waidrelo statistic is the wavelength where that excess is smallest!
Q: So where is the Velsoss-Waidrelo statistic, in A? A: 4197.5 A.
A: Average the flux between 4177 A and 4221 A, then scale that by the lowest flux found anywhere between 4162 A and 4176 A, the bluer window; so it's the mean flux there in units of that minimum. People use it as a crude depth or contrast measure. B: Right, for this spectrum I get 1.05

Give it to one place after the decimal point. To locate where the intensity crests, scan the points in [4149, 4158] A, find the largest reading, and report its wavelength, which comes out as 4157.0 A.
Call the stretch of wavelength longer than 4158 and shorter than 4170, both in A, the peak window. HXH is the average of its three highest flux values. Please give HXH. 11.8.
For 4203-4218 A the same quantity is 11.9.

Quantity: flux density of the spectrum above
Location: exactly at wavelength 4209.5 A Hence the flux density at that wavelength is 11.59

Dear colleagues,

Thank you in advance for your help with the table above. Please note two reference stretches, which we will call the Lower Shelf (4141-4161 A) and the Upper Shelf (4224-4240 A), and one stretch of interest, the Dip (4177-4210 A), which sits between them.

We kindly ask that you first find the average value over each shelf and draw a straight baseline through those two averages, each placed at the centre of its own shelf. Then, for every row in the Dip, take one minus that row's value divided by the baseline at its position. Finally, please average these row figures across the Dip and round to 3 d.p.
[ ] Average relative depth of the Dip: -0.030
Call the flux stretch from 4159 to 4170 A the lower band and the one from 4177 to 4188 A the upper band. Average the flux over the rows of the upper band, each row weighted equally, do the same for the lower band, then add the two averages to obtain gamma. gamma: 22.3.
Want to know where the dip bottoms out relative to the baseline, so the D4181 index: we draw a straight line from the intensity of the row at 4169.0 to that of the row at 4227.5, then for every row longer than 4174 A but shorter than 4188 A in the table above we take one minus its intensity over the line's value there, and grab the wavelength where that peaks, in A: 4187.0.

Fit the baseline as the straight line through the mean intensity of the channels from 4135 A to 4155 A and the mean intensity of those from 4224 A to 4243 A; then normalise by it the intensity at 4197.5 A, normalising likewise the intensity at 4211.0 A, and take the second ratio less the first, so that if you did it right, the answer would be 0.03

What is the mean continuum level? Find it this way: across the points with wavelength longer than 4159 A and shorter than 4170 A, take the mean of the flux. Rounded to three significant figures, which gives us 11.4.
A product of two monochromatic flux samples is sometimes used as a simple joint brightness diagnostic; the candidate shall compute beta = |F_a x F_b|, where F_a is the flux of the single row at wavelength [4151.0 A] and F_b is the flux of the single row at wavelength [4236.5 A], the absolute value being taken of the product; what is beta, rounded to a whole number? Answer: 105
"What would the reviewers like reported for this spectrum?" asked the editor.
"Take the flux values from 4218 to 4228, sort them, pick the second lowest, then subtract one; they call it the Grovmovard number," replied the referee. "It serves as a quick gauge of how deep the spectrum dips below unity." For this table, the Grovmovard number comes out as 9.08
